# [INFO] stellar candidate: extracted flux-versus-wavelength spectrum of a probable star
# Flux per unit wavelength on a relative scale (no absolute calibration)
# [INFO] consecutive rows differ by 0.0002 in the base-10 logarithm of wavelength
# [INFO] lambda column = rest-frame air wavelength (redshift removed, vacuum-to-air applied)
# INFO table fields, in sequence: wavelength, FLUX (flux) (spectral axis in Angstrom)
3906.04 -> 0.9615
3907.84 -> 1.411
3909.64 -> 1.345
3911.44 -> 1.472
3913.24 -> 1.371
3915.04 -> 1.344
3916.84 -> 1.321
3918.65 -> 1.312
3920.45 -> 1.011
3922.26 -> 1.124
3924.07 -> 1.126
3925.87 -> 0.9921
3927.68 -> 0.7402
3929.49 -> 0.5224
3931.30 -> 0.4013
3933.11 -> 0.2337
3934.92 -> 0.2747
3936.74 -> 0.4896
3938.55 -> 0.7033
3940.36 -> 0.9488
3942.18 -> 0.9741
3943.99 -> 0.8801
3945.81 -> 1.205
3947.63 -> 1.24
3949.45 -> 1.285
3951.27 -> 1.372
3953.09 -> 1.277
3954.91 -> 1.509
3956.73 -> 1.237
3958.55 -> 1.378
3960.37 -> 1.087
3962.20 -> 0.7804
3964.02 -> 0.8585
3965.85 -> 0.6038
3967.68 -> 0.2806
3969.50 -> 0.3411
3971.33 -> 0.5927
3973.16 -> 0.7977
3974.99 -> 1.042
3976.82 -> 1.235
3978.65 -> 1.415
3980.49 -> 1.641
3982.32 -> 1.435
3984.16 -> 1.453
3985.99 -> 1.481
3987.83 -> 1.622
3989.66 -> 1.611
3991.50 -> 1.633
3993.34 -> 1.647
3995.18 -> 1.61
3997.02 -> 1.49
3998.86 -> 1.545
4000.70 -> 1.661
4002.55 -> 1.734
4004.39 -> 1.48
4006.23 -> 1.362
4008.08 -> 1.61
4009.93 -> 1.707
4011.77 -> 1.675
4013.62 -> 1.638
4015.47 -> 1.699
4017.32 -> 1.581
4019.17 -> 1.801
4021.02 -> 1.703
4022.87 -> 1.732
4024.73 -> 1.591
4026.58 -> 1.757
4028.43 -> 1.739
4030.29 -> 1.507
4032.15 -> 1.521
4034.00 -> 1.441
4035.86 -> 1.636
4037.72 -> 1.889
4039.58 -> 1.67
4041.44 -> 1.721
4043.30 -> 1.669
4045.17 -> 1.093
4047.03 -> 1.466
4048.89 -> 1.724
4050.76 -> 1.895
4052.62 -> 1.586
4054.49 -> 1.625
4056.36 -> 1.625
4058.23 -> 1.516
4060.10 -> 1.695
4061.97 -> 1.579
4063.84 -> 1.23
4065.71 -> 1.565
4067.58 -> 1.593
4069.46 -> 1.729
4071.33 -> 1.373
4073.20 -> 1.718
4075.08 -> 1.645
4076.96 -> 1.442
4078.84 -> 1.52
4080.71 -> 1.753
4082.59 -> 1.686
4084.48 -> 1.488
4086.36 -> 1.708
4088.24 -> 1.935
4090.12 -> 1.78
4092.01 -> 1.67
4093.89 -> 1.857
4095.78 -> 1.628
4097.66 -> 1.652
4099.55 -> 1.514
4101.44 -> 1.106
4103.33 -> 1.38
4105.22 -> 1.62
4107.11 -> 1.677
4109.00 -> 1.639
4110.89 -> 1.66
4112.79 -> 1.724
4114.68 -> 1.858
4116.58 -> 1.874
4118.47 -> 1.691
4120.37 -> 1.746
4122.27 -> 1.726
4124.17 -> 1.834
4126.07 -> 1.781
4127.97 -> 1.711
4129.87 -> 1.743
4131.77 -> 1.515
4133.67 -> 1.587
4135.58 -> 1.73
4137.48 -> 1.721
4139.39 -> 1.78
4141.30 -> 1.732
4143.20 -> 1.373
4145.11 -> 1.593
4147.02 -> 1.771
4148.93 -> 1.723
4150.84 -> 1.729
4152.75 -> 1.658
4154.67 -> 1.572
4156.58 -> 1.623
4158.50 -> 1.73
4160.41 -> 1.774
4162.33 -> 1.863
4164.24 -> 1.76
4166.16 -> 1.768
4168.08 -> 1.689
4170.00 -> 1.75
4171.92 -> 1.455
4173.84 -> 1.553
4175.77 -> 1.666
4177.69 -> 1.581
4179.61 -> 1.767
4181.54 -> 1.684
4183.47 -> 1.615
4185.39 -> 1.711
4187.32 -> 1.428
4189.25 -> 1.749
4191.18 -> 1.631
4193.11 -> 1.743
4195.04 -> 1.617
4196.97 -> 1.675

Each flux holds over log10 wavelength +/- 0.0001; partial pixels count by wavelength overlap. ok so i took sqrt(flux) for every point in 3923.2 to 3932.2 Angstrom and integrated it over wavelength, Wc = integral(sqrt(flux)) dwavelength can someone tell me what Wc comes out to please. 7.7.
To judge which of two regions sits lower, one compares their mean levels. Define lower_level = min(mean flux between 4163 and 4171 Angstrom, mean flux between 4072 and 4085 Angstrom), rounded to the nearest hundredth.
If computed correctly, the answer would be 1.61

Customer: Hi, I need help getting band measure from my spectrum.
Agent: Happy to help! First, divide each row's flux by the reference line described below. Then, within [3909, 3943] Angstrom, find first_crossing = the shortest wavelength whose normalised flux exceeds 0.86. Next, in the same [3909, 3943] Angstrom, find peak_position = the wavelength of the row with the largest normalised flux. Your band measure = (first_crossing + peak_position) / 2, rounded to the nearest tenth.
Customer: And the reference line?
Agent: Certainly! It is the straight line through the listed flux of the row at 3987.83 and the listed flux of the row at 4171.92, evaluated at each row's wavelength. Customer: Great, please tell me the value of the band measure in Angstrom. 3911.4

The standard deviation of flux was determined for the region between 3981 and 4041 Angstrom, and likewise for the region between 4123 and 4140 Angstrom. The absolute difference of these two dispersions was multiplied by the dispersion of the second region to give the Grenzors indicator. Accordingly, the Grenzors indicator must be 0.002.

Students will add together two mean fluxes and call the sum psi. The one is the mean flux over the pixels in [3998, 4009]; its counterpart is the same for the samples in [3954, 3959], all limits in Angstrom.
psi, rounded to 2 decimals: 2.94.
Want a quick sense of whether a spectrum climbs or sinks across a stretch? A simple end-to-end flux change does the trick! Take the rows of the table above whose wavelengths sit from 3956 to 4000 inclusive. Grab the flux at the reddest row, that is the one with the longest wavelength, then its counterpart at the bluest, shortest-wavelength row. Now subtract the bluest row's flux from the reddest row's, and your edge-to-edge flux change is 0.31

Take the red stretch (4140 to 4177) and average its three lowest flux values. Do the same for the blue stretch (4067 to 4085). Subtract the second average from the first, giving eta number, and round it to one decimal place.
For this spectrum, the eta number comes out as 0.0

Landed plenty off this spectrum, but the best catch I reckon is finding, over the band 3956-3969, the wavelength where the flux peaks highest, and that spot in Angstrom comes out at 3958.55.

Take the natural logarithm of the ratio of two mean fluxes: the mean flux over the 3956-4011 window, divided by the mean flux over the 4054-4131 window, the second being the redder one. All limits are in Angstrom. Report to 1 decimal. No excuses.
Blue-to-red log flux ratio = -0.2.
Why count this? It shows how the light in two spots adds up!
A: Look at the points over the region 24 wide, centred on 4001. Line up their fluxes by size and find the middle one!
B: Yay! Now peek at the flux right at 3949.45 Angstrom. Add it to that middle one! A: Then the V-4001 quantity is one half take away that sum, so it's -2.4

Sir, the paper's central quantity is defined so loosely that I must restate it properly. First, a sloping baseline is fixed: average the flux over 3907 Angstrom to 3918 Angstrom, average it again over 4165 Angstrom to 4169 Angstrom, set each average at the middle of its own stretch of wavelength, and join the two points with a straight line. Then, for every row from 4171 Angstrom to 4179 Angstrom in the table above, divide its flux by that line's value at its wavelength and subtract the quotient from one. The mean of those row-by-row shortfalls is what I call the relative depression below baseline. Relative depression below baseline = 0.10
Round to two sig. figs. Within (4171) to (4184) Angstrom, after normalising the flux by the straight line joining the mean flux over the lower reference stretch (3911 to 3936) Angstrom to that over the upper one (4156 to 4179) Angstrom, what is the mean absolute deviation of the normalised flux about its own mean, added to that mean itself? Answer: 0.98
